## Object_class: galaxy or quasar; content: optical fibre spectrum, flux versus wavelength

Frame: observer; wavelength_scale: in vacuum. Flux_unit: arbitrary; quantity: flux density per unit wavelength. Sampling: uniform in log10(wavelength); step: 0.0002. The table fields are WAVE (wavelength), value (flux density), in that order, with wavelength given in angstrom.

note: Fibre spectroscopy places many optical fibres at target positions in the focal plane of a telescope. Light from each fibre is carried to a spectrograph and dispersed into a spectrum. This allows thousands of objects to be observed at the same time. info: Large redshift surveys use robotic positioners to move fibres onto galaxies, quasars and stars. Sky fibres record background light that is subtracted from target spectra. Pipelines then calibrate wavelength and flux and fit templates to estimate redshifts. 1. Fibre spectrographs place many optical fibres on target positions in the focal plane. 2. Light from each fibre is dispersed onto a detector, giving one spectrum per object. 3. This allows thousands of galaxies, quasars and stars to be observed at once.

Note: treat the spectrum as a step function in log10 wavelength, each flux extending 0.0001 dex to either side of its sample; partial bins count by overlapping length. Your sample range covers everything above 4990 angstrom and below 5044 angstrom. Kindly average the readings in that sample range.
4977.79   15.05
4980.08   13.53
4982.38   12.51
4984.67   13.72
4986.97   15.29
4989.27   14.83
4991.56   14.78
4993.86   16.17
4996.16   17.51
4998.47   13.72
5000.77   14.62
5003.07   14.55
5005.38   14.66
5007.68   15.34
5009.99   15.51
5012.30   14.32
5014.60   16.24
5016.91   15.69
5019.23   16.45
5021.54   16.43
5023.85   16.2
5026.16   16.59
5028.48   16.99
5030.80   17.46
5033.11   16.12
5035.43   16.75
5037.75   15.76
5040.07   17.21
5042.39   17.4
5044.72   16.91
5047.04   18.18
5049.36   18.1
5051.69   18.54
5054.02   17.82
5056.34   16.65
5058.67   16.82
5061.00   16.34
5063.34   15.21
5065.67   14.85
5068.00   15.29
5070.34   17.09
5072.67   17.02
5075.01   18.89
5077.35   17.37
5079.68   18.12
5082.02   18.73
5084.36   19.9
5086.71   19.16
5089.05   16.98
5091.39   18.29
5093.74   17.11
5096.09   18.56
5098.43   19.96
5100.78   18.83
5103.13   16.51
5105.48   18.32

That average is 15.9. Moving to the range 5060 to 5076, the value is 16.4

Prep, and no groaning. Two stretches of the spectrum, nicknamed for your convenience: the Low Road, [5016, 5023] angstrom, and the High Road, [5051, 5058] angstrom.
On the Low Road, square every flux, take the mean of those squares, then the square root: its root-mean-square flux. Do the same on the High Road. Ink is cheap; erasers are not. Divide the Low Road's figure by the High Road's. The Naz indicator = 0.916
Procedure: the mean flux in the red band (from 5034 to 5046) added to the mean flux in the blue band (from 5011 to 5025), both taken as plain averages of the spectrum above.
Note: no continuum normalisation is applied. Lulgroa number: 32.7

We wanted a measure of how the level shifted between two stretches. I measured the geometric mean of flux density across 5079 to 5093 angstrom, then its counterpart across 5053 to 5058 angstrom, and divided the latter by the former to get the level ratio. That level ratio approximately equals 0.93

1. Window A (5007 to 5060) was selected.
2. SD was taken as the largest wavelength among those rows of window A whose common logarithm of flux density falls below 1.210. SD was 5037.75 angstrom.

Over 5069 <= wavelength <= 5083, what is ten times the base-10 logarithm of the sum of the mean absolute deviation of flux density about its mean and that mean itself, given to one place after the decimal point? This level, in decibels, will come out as 12.7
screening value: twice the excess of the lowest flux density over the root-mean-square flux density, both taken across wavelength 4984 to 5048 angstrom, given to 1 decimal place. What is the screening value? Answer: -4.5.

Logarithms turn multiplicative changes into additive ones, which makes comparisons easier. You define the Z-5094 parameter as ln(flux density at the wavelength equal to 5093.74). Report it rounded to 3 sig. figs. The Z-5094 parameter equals 2.84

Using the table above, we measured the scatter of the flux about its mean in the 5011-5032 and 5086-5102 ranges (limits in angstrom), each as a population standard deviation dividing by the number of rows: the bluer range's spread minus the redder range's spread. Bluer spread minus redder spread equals -0.16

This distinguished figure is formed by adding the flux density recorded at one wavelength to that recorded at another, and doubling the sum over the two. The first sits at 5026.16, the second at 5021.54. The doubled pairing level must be 66.0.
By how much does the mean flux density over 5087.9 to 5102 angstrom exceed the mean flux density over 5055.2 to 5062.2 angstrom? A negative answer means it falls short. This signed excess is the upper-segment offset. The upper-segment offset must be 1.7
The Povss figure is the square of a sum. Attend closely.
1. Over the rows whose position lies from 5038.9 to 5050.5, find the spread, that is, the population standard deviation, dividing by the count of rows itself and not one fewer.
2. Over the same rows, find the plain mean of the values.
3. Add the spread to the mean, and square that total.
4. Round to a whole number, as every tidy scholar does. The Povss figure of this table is 326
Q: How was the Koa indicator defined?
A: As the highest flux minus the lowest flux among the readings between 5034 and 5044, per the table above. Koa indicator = 1.6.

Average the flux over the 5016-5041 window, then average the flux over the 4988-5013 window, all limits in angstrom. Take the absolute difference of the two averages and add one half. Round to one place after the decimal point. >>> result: 1.9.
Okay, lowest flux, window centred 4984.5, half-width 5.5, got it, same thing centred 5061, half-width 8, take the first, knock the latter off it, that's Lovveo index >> -2.3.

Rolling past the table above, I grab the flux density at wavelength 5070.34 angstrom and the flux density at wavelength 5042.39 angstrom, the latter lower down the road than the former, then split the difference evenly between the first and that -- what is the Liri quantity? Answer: 17.2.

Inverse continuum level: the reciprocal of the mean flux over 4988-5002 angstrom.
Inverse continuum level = 0.065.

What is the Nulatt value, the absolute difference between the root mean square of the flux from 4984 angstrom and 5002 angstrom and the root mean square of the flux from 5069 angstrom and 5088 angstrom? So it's 3.2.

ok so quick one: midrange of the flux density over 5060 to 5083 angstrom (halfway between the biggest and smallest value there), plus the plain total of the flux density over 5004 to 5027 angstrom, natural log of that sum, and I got 5.16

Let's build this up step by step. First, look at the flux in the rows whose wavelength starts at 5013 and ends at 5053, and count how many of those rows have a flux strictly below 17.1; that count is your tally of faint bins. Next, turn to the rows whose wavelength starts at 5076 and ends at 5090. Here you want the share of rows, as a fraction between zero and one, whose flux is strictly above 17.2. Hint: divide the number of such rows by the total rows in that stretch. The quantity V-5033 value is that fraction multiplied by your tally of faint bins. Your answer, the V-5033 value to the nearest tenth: 9.2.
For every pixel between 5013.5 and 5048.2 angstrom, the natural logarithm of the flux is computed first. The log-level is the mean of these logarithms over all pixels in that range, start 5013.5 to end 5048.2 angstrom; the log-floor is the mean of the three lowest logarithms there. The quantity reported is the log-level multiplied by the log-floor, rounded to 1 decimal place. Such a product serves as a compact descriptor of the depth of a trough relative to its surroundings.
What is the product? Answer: 7.8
